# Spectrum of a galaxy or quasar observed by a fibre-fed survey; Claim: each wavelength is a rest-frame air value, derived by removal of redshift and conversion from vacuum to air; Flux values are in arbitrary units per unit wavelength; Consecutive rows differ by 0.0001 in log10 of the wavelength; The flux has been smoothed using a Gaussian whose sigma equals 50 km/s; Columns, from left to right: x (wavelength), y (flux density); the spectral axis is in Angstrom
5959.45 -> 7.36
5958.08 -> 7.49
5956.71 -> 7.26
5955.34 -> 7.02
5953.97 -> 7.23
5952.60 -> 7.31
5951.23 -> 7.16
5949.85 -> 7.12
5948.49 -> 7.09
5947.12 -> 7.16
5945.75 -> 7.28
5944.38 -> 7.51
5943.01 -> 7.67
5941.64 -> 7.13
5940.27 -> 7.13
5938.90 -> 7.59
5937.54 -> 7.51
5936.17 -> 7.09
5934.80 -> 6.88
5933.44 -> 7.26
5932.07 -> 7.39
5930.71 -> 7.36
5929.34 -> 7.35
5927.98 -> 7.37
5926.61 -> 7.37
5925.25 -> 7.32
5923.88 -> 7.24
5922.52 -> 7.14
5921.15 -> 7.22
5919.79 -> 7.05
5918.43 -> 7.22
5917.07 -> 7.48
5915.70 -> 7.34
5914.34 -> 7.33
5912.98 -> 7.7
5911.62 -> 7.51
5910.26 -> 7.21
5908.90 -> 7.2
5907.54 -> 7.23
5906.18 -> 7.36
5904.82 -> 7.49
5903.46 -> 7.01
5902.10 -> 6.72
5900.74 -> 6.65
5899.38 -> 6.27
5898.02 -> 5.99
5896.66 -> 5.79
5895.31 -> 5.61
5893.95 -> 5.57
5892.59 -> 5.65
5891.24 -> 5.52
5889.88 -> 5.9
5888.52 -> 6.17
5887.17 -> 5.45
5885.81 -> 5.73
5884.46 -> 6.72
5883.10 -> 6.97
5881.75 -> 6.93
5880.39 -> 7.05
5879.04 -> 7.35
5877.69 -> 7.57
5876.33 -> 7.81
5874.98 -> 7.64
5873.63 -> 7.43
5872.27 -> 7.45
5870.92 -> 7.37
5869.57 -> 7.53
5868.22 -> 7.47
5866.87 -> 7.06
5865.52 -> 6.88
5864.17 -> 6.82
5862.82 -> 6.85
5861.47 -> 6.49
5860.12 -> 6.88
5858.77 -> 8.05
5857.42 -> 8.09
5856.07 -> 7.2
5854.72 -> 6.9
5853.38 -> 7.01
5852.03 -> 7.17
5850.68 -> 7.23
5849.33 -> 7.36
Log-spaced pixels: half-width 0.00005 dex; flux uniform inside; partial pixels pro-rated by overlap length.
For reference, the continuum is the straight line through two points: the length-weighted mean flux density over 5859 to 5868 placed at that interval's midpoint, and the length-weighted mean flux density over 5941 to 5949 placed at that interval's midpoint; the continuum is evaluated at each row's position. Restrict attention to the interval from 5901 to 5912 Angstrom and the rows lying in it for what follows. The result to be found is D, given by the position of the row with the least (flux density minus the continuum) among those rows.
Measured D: 5902.10 Angstrom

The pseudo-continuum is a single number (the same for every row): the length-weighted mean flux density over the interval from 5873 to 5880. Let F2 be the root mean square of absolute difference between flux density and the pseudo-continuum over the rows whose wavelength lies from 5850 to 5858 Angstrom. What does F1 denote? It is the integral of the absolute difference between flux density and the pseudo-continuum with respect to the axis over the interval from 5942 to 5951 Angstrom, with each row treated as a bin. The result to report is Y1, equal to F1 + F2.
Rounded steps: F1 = 2.6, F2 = 0.5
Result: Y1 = 3.1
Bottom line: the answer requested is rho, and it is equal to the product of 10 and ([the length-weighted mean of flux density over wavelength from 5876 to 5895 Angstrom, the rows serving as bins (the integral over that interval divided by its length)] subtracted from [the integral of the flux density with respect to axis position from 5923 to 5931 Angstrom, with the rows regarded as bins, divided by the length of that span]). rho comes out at 9.1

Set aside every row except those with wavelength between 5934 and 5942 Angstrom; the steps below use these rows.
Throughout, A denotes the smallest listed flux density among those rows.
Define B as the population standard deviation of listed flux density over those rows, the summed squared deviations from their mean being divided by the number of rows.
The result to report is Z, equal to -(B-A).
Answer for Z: 6.6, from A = 6.88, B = 0.25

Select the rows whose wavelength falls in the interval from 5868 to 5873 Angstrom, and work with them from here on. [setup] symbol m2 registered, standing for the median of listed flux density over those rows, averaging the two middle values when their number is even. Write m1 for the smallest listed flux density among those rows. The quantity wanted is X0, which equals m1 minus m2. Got -0.09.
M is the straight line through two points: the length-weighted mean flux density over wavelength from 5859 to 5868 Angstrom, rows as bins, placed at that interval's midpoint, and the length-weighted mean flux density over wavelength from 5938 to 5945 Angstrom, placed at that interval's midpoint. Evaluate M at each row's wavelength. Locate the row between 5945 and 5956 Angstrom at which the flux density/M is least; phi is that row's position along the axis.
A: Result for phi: 5955.34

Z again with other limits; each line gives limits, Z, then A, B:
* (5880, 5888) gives 4.8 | 5.45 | 0.64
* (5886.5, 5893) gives 5.2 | 5.45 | 0.26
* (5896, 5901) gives 5.5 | 5.79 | 0.32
